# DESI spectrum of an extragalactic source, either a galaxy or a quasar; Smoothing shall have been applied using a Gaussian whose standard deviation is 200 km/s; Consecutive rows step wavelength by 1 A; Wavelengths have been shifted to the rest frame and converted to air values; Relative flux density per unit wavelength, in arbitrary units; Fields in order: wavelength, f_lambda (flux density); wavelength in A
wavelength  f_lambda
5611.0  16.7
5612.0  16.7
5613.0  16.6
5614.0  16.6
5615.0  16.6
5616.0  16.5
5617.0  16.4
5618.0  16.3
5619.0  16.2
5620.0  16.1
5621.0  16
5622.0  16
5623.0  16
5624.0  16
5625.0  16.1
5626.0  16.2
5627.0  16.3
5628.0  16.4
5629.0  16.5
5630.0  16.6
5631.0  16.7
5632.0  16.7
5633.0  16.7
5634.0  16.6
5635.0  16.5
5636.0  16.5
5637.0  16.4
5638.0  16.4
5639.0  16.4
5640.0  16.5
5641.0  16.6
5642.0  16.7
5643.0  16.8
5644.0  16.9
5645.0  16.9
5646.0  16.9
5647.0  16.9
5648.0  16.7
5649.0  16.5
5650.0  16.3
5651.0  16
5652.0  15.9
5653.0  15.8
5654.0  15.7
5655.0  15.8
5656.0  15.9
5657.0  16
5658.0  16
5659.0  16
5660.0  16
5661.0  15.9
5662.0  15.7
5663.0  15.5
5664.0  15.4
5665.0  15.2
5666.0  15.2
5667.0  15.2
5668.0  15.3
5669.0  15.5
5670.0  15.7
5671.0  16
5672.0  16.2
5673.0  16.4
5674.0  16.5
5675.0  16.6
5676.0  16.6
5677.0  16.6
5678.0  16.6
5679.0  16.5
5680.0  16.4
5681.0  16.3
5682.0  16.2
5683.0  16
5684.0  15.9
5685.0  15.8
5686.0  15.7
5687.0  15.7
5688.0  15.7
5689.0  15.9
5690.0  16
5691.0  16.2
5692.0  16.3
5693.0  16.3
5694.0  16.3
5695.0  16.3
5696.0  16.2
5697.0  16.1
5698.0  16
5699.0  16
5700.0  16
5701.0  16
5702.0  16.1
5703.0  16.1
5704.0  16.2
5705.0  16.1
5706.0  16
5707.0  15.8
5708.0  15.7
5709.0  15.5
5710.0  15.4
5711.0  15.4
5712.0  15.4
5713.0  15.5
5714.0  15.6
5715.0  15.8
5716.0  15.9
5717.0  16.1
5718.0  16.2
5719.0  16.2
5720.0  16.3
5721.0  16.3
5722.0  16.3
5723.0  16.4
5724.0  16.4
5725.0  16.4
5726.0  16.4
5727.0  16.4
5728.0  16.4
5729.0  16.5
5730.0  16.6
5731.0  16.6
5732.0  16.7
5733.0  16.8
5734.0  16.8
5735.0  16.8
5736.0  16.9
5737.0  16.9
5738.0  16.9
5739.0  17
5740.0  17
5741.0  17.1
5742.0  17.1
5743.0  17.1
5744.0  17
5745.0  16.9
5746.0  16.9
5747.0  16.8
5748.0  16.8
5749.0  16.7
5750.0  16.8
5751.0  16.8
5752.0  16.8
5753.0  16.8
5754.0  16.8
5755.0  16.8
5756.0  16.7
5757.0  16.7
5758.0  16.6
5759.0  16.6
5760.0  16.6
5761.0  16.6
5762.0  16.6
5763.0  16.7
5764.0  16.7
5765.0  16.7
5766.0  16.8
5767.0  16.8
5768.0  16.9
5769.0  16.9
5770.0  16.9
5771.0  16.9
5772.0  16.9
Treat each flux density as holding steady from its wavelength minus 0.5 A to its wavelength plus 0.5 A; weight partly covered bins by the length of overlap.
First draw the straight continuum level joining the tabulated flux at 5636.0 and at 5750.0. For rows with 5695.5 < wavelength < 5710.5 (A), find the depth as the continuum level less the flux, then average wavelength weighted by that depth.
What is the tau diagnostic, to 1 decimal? 5704.1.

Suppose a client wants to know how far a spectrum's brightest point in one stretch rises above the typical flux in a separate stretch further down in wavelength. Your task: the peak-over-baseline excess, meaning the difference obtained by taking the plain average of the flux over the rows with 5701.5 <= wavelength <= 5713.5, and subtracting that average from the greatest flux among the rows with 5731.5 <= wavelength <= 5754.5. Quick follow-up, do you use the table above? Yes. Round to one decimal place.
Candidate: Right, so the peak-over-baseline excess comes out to 1.3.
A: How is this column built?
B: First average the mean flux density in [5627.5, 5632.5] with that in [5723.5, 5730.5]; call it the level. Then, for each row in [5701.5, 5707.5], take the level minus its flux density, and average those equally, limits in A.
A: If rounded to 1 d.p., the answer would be 0.5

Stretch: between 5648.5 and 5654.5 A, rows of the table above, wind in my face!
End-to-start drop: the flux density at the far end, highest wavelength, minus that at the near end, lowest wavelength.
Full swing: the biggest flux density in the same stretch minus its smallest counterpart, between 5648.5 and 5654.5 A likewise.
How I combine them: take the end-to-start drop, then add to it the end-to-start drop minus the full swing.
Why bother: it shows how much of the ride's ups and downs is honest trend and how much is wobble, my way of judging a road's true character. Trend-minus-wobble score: -2.4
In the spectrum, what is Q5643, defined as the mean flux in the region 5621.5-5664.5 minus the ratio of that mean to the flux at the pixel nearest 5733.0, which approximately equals 15.3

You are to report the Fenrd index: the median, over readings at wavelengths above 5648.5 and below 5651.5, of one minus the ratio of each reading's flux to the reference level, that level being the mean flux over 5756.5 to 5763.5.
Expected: 0.020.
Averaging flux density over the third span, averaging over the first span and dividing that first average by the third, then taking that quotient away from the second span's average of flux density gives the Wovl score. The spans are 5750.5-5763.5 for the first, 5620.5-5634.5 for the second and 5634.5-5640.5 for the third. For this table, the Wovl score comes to 15.3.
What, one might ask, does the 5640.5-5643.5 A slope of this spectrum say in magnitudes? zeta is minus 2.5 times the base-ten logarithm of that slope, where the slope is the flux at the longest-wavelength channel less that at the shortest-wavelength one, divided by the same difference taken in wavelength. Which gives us 2.5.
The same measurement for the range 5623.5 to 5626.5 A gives 2.5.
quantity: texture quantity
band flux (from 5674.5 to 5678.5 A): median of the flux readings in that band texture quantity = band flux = 16.6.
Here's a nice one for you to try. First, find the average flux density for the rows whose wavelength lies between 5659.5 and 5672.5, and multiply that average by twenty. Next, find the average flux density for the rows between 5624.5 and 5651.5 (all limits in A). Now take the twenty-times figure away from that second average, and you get -295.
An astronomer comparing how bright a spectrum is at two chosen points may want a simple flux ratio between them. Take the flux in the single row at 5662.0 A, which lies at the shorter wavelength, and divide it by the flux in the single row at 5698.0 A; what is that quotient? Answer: 0.98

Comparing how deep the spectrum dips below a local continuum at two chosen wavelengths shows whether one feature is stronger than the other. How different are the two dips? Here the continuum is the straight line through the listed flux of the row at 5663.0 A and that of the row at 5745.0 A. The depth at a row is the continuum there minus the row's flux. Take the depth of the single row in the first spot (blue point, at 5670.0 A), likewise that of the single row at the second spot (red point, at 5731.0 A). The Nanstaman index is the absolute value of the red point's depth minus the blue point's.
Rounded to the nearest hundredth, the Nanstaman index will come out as 0.14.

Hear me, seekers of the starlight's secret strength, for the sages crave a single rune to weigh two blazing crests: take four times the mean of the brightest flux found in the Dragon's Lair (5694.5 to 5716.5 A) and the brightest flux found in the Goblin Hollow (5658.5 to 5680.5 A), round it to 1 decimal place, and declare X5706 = 65.8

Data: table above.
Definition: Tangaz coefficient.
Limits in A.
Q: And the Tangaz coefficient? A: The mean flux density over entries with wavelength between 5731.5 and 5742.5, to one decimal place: 16.9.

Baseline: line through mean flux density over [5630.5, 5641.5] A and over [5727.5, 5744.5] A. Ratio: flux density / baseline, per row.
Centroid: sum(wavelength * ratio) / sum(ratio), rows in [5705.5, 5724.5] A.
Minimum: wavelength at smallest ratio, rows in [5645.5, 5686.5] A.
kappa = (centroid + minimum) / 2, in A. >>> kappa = 5691.0 A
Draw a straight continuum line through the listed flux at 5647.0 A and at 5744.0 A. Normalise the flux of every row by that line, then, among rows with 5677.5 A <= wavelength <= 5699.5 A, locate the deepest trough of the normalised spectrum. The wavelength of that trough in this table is 5688.0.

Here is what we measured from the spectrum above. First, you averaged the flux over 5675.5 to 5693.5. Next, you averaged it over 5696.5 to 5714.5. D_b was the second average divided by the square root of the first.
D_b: 3.94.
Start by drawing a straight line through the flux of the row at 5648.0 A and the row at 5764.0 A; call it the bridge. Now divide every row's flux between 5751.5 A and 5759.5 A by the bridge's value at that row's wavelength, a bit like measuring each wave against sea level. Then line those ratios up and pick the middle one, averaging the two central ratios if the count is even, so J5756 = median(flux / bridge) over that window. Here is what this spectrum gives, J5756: 1.00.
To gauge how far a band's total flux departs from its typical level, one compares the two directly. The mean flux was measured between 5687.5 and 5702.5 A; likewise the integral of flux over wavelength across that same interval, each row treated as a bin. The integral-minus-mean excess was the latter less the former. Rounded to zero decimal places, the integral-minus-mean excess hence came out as 225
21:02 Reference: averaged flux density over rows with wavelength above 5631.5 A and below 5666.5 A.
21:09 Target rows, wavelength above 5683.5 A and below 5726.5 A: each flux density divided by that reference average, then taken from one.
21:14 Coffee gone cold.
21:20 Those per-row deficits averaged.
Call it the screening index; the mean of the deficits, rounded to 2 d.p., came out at 0.01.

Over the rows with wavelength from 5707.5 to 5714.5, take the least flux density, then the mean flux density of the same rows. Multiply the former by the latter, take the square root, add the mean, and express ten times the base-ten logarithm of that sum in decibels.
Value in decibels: 14.9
